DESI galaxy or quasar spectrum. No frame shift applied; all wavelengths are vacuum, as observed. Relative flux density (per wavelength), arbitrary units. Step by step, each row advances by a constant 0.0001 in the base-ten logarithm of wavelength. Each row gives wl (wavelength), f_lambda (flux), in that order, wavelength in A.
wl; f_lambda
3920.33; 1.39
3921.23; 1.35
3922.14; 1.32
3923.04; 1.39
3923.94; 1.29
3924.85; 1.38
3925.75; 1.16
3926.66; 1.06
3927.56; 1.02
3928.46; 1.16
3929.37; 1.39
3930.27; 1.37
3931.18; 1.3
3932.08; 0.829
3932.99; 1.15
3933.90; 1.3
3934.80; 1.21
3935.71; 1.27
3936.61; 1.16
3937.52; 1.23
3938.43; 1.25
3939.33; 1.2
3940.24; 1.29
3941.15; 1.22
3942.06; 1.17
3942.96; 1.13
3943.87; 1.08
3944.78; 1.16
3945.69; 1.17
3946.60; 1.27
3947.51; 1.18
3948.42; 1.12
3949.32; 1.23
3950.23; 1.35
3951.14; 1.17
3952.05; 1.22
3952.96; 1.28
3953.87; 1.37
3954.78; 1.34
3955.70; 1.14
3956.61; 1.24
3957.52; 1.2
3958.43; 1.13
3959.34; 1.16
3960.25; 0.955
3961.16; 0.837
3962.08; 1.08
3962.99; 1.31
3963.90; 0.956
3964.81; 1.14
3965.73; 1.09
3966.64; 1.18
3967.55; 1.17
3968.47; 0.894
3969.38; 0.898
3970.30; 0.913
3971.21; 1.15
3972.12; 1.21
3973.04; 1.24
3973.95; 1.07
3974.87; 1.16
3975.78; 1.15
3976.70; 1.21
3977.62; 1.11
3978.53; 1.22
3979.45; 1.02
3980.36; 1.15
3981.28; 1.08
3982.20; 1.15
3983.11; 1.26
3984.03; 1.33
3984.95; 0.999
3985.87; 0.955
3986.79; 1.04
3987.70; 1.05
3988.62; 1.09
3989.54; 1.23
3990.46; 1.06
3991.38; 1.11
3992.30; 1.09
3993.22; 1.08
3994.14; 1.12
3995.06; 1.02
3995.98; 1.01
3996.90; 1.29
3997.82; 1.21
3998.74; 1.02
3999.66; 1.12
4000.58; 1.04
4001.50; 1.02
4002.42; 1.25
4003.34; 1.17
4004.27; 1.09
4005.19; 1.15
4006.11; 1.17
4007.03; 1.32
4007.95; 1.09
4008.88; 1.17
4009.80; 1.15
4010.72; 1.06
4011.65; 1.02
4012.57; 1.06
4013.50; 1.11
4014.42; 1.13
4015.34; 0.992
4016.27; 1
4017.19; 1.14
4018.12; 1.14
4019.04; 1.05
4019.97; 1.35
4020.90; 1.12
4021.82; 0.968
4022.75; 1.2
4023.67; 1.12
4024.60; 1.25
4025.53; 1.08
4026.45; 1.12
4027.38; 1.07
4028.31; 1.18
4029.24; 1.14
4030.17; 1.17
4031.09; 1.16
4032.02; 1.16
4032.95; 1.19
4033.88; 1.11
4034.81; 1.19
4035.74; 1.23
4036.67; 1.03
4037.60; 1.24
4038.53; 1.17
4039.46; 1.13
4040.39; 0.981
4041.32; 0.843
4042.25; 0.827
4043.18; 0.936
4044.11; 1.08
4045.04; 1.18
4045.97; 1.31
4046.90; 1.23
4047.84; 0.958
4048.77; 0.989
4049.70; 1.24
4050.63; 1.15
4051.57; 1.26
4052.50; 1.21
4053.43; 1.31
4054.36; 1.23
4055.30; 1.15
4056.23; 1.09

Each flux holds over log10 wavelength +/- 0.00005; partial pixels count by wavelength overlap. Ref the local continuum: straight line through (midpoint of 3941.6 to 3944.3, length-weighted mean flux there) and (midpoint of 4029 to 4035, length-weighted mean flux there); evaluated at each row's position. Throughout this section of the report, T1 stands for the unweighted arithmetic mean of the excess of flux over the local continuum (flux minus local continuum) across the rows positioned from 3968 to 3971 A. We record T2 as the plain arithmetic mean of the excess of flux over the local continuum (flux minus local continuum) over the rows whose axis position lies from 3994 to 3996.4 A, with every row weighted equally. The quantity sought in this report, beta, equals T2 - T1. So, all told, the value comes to 0.14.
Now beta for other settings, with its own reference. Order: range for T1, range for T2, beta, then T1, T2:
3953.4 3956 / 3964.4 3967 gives -0.15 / 0.15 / 0.000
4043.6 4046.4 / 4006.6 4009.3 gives 0.02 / 0.03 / 0.042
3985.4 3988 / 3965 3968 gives 0.14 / -0.13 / 0.010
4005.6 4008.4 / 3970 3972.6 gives -0.09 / 0.04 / -0.047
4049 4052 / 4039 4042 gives -0.23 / 0.05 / -0.178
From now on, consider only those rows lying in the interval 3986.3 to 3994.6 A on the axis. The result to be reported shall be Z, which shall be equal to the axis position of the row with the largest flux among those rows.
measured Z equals 3989.54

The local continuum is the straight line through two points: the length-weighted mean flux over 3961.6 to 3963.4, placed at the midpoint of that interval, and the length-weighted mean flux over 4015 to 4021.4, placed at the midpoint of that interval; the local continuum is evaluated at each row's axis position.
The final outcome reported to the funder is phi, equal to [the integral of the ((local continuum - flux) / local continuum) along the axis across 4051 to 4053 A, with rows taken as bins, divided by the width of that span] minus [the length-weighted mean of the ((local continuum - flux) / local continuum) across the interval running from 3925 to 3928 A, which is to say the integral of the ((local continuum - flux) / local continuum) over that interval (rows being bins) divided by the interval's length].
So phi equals -0.25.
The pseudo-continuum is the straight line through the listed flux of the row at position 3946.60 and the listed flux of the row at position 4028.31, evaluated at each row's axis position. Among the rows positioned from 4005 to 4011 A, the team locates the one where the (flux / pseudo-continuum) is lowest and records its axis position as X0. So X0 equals 4010.72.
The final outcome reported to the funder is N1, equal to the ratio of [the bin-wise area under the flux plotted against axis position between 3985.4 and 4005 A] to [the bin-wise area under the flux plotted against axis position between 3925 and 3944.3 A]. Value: 0.94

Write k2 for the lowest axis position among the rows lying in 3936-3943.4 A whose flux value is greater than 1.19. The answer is 3937.52 A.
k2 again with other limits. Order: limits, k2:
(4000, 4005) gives 4002.42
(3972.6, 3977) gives 3973.04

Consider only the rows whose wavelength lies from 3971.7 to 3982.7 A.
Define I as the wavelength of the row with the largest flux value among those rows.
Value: 3973.04 A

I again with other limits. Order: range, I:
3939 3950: 3940.24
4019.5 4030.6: 4019.97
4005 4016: 4007.03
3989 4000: 3996.90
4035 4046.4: 4045.97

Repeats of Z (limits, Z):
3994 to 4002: 3996.90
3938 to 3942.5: 3940.24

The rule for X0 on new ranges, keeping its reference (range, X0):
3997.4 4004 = 3998.74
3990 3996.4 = 3995.98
